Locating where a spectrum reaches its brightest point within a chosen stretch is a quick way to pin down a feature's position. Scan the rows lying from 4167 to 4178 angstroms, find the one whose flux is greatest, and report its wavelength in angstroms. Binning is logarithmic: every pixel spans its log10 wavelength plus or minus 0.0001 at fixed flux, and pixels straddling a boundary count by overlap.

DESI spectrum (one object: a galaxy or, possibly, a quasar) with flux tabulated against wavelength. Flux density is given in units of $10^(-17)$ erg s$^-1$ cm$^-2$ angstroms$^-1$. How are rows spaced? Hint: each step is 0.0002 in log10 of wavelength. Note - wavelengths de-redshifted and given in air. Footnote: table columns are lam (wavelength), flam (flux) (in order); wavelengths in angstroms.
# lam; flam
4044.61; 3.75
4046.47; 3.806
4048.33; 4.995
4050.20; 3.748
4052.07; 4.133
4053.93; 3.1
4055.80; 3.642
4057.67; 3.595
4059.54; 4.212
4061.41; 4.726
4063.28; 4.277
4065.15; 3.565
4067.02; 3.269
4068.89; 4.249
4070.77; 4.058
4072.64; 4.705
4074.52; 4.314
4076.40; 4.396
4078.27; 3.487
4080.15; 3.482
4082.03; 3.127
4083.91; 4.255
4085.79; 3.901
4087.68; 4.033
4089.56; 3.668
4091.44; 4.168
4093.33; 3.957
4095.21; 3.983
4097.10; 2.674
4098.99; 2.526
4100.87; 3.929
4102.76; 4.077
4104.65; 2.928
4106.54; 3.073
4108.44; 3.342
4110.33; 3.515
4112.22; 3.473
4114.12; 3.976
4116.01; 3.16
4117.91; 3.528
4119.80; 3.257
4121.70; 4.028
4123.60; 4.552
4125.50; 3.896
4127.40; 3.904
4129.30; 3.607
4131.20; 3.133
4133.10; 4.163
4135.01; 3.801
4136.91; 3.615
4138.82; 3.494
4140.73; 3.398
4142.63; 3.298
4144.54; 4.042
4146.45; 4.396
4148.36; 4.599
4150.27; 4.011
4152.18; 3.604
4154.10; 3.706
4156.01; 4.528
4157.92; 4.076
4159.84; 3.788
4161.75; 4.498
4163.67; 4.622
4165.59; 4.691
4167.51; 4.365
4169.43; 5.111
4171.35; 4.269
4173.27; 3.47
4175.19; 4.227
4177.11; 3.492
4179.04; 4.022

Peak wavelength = 4169.43 angstroms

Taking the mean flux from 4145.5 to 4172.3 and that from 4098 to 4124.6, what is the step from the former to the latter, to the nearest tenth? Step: -0.8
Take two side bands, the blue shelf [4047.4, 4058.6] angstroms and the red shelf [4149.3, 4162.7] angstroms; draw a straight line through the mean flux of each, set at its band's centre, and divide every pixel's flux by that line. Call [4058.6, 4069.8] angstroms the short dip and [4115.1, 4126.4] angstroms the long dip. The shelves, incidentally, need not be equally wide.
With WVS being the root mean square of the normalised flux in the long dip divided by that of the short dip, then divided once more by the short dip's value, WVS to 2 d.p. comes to 0.86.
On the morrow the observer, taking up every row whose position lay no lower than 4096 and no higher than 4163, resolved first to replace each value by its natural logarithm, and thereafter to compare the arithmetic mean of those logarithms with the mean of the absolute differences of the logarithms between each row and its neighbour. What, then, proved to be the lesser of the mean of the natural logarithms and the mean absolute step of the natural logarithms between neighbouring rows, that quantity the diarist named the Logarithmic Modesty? 0.118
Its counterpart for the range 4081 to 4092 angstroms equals 0.130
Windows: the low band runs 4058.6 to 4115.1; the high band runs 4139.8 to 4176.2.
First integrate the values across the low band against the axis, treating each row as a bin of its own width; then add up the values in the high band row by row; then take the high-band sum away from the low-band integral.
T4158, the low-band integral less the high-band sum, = 135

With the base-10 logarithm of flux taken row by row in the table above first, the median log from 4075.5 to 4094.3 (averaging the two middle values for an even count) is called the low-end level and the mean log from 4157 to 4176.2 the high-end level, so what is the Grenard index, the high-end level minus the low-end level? 0.038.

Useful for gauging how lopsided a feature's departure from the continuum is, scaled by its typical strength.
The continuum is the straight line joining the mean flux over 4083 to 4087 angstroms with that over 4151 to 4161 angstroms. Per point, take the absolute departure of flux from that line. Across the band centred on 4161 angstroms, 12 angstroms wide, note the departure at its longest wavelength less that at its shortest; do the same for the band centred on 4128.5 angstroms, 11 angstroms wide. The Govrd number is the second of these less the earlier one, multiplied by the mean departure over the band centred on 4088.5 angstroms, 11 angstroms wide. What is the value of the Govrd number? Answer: -0.1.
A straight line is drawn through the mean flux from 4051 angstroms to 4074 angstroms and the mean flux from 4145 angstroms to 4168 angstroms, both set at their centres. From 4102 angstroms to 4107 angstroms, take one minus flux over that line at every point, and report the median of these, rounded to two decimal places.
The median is 0.25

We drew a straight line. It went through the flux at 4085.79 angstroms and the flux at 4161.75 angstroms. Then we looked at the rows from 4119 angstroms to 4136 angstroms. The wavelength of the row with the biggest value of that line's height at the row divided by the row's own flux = 4131.20 angstroms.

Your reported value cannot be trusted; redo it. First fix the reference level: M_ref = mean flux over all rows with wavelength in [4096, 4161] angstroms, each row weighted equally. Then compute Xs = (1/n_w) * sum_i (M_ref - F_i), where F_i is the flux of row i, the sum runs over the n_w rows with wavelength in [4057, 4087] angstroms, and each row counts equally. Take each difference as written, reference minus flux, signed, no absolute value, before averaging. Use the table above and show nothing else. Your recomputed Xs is -0.3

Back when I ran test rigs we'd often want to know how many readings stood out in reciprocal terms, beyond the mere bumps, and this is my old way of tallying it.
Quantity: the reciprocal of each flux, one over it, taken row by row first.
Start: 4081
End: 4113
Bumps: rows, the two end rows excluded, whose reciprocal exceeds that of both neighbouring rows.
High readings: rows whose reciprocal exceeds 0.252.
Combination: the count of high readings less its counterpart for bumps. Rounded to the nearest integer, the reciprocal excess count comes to 7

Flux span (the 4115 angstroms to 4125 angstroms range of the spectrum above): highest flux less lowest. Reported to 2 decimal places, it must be 1.39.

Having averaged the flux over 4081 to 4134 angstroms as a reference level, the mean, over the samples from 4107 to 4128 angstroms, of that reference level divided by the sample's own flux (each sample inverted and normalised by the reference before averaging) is 1.00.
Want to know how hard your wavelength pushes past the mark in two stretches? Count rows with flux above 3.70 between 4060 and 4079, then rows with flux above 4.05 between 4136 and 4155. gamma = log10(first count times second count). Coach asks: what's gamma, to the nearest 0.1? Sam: 1.1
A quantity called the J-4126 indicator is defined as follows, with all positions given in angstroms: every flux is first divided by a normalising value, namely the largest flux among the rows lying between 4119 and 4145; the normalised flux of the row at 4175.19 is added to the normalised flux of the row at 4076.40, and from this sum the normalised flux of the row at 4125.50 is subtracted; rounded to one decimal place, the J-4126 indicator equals 1.0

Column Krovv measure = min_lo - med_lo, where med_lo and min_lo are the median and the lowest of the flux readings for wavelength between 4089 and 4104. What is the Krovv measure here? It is -1.4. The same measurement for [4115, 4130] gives -0.6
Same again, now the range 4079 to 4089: -0.8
